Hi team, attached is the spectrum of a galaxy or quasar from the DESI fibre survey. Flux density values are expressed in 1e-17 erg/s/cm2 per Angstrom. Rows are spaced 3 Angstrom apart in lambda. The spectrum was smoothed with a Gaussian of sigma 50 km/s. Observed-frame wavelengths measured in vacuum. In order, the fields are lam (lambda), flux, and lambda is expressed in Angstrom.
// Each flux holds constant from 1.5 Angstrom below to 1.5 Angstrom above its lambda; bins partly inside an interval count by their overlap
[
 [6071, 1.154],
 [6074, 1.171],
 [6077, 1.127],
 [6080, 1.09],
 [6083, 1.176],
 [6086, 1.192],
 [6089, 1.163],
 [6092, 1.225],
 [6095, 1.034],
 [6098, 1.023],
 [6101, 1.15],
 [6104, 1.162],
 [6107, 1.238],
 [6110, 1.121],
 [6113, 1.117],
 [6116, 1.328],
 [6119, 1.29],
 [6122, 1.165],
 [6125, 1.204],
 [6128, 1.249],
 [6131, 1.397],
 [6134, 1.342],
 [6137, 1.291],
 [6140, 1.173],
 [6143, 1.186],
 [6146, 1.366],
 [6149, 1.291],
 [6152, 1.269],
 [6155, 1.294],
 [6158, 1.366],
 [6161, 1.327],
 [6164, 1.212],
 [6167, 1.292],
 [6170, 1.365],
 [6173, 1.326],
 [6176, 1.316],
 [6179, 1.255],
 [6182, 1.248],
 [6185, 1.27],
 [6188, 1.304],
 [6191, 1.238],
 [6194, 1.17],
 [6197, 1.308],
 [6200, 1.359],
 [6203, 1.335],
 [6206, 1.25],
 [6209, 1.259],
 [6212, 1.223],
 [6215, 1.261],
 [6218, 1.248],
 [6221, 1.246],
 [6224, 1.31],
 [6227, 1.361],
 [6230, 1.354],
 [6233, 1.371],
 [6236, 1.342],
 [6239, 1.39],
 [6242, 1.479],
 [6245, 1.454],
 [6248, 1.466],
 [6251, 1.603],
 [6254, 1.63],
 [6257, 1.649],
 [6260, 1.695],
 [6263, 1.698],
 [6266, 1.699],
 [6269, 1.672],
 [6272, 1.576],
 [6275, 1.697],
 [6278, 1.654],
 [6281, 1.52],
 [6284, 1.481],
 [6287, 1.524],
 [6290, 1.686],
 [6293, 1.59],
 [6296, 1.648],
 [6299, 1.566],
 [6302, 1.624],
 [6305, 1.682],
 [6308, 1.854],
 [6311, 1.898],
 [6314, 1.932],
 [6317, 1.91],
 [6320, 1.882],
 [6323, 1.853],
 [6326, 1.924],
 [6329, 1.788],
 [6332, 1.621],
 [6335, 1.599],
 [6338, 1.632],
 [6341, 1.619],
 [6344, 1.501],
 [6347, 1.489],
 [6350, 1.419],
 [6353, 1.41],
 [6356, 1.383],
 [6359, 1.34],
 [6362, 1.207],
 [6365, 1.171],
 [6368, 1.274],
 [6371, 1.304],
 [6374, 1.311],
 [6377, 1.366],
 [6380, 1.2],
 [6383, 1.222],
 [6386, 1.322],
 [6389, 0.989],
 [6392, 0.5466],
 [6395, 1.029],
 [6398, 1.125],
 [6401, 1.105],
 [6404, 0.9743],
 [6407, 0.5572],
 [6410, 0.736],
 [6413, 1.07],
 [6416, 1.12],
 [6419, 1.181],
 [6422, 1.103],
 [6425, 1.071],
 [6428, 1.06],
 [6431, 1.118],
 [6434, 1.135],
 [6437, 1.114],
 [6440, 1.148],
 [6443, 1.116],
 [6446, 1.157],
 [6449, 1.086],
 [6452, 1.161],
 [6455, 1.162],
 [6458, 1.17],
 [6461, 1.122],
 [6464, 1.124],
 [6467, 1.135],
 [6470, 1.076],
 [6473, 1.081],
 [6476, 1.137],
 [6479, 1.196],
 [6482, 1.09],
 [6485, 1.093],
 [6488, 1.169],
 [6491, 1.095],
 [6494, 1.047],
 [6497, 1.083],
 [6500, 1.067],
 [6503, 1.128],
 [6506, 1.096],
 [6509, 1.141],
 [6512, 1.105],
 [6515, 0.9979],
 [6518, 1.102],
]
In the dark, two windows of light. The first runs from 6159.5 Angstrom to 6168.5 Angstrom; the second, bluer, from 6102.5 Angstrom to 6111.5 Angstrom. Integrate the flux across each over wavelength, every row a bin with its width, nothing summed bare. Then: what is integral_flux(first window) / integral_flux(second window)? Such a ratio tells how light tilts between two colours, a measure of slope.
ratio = 1.1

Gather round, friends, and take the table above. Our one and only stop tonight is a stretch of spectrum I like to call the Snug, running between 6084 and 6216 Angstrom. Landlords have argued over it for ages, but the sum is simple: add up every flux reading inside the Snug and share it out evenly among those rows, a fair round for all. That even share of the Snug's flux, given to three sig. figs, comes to 1.25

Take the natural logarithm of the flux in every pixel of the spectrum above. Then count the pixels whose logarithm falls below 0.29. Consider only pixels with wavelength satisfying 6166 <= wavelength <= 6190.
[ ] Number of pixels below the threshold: 7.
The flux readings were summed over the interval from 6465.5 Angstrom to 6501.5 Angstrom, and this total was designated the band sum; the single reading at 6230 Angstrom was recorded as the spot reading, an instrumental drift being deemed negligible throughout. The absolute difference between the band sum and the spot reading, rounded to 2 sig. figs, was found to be 12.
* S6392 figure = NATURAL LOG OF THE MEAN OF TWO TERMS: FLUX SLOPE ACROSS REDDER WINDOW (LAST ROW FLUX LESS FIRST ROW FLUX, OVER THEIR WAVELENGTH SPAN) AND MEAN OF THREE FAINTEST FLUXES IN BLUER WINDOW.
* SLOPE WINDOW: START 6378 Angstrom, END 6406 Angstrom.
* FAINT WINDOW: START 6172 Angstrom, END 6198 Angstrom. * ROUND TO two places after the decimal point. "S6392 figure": -0.50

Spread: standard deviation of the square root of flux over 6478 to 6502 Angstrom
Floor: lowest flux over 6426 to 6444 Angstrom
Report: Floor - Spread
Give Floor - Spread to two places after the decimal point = 1.04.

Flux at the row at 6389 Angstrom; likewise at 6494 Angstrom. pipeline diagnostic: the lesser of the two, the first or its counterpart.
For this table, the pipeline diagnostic 0.99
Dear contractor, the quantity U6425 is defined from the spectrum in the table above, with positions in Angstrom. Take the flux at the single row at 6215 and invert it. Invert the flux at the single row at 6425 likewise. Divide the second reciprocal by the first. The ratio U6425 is 1.2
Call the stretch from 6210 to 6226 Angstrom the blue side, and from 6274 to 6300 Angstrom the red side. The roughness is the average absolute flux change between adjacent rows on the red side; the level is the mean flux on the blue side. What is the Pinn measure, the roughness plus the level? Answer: 1.34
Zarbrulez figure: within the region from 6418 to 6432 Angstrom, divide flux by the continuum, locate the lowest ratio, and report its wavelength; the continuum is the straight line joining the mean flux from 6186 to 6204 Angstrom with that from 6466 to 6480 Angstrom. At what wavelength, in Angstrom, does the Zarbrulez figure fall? 6428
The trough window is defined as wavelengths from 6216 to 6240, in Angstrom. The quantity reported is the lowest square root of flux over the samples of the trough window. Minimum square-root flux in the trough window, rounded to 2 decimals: 1.12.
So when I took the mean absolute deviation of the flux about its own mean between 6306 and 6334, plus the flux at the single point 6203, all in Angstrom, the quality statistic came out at 1.40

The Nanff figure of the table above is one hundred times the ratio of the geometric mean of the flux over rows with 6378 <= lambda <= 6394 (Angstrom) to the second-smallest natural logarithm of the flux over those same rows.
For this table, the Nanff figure -9126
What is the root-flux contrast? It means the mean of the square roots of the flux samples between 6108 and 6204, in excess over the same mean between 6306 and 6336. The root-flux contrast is -0.22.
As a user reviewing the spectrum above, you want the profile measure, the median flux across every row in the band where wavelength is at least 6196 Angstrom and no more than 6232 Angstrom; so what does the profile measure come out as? 1.28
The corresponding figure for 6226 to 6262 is 1.46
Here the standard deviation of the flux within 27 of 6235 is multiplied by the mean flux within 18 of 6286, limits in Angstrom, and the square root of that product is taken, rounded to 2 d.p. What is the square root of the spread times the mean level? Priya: 0.49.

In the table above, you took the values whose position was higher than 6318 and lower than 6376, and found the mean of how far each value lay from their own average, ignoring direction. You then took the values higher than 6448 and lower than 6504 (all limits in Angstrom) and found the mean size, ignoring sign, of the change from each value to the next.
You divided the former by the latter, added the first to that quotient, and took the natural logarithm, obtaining 1.6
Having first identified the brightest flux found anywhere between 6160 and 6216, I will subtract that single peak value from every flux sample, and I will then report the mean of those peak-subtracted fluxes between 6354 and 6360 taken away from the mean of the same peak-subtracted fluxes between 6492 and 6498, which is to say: -0.30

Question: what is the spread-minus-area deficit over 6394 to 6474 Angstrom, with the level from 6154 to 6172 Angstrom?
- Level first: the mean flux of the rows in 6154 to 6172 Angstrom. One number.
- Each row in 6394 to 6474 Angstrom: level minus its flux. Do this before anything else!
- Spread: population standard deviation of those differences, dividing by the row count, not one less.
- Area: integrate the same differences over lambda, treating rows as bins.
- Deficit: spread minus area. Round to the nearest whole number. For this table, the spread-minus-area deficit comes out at -19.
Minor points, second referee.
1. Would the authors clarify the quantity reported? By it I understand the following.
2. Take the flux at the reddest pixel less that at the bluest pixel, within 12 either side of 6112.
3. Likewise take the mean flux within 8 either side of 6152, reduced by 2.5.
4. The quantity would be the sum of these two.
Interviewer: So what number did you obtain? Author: -1.2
